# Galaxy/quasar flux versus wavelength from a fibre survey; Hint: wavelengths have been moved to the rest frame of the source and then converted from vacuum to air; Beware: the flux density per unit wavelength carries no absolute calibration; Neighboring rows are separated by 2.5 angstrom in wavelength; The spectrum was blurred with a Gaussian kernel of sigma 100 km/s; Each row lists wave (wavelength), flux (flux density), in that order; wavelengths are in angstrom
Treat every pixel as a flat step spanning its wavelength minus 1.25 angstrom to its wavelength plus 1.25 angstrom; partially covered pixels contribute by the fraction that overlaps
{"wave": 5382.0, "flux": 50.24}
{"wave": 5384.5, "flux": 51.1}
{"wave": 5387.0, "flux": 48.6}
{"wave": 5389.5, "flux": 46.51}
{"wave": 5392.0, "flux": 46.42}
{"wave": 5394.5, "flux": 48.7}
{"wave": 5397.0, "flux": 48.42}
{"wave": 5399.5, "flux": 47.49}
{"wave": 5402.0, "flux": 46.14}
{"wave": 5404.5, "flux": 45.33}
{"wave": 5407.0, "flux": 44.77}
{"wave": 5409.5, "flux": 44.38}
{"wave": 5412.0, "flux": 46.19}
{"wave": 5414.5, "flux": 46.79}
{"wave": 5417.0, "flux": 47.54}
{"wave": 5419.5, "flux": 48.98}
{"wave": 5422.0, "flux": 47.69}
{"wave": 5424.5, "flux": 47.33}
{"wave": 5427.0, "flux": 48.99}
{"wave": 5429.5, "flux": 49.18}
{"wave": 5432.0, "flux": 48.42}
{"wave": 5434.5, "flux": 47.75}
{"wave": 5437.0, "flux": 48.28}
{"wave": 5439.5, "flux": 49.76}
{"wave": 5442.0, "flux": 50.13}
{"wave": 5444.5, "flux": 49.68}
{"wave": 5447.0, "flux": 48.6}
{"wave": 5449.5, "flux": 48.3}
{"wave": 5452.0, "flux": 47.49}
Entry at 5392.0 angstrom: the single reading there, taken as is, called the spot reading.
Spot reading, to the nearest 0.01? 46.42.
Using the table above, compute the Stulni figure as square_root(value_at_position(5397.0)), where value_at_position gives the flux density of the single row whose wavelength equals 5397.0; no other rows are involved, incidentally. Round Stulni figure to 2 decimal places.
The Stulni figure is 6.96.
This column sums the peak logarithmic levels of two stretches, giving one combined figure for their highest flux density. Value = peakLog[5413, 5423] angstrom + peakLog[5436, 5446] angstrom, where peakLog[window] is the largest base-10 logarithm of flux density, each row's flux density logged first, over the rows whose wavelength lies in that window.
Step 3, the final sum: 3.39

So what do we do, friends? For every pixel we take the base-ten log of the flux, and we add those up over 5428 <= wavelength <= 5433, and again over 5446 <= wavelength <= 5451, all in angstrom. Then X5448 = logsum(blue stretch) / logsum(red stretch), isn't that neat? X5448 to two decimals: 1.00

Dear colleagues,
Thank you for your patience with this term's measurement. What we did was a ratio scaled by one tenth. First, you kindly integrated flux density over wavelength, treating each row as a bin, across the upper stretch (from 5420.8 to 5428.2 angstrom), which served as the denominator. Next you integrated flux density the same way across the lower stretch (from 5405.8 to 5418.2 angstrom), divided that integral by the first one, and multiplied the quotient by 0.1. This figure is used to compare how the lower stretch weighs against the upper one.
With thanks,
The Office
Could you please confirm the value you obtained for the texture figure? 0.16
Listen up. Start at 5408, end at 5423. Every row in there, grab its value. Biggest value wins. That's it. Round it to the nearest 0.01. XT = 48.98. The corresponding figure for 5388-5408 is 48.70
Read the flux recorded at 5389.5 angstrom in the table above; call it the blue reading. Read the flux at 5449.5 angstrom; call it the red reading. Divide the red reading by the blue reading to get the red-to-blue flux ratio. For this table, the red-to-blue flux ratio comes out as 1.04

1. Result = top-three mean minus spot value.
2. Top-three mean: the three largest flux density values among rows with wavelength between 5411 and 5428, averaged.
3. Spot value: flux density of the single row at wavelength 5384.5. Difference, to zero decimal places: -3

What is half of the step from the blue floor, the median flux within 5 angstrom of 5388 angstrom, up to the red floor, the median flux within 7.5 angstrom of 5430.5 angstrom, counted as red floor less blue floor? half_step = 0.4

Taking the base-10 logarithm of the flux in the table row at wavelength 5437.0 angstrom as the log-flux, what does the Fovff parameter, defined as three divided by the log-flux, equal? 1.78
